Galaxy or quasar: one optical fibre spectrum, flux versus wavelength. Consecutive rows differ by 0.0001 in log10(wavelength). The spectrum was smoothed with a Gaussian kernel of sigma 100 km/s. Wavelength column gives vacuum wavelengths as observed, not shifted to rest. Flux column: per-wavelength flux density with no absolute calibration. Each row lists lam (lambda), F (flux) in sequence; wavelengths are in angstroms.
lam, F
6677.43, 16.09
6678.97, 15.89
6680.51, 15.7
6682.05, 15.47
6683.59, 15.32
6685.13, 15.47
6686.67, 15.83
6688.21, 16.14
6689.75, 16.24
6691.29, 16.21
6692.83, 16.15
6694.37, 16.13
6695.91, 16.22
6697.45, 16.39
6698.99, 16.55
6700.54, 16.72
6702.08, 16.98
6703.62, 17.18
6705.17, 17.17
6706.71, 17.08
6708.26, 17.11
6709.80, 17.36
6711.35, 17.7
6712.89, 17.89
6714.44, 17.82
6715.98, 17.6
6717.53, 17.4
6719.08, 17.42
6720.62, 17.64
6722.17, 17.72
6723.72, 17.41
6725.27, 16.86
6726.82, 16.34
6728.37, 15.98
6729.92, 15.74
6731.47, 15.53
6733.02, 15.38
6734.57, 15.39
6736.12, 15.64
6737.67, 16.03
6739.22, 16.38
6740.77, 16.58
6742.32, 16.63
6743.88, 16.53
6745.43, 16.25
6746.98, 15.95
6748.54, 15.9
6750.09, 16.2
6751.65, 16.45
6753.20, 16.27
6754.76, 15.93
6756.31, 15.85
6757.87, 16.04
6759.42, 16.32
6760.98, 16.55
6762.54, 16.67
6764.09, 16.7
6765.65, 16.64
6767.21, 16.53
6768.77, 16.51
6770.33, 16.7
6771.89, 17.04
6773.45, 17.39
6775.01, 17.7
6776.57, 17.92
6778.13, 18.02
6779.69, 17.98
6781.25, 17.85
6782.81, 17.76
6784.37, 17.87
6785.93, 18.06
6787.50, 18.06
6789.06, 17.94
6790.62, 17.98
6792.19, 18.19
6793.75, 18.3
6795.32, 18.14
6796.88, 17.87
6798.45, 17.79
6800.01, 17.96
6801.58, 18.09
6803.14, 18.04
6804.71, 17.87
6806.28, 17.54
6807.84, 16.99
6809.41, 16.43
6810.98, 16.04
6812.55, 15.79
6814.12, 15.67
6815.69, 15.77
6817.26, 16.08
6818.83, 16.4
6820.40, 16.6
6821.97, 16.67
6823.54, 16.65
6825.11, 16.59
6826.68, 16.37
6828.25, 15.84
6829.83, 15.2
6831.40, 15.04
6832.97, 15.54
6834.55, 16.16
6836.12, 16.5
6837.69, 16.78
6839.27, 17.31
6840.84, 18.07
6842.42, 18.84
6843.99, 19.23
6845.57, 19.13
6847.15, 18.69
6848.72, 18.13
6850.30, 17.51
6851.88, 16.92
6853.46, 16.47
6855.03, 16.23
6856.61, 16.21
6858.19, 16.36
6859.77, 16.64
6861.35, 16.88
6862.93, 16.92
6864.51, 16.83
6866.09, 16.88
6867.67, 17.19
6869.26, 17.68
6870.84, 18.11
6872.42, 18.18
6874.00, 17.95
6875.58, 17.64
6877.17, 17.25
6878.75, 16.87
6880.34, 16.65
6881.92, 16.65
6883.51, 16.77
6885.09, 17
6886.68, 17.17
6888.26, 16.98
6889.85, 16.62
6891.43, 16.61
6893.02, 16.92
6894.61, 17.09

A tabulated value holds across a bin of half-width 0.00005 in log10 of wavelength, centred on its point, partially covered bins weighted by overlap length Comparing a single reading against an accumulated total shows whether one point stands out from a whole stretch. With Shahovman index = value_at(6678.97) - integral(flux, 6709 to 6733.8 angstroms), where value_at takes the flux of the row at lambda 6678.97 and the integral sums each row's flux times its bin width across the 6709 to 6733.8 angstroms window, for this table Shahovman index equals -405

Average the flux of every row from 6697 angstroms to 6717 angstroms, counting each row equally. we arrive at 17.2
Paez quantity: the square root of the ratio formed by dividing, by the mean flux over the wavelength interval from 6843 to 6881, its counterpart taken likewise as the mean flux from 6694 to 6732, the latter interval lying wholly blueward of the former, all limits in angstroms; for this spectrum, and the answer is 0.99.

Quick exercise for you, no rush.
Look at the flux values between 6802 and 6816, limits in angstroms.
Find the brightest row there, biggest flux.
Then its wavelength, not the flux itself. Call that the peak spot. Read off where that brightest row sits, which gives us 6803.14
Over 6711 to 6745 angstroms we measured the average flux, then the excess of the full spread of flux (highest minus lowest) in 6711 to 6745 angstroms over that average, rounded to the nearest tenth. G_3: -14.2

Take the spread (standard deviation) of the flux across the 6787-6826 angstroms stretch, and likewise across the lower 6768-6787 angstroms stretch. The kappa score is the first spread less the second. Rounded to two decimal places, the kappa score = 0.38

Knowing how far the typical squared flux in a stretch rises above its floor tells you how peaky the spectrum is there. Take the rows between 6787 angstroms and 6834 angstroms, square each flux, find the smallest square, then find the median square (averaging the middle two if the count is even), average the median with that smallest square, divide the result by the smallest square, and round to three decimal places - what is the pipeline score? 1.114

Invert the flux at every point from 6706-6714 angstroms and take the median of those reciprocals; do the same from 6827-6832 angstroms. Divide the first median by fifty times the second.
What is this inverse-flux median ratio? 0.0175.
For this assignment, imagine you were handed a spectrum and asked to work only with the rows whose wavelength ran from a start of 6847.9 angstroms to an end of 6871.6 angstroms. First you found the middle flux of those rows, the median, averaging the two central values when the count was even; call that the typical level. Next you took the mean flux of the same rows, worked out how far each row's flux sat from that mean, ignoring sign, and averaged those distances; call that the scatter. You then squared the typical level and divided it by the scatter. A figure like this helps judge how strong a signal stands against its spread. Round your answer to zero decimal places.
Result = 588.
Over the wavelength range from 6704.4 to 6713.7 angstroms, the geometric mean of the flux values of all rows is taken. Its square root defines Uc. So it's 4.17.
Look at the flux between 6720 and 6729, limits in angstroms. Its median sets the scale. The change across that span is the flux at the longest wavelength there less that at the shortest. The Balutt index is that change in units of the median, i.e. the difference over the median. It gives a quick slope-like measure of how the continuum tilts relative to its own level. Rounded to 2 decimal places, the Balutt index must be -0.10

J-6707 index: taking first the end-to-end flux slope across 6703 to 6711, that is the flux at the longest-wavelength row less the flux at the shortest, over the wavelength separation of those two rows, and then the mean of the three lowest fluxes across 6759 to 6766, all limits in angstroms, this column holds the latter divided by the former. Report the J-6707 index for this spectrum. 567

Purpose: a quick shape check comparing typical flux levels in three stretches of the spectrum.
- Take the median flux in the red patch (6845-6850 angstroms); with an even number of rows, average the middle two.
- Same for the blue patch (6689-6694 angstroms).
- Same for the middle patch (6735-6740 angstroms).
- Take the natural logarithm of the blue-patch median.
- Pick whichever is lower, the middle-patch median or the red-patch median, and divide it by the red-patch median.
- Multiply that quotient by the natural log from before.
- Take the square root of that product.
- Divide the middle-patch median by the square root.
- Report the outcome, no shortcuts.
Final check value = 10.37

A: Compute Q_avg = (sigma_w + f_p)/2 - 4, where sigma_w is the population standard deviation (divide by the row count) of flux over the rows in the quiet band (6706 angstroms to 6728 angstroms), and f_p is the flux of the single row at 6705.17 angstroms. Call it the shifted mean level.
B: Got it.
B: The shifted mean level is 4.8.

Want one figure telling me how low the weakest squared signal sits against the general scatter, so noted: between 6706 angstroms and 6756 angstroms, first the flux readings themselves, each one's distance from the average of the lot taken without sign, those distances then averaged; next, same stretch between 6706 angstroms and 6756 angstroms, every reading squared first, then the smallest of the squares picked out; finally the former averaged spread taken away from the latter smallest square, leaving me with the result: 236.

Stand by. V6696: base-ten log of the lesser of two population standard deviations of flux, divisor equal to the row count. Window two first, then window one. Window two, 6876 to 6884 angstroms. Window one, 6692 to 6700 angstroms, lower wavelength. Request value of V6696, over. -0.80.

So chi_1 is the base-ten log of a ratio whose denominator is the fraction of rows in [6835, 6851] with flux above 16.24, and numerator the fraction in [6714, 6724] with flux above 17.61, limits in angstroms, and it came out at -0.37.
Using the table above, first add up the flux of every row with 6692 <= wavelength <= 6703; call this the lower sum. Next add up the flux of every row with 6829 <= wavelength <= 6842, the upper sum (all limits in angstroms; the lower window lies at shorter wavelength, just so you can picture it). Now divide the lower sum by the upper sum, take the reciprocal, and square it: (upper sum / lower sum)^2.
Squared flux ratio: 1.3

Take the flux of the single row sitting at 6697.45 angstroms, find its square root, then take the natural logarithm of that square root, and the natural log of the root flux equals 1.40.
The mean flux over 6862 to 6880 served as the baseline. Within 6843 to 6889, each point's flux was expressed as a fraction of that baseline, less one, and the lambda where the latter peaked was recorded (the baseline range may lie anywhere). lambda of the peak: 6843.99 angstroms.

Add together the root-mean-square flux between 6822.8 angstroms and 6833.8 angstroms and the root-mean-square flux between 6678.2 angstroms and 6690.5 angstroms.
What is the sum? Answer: 31.7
